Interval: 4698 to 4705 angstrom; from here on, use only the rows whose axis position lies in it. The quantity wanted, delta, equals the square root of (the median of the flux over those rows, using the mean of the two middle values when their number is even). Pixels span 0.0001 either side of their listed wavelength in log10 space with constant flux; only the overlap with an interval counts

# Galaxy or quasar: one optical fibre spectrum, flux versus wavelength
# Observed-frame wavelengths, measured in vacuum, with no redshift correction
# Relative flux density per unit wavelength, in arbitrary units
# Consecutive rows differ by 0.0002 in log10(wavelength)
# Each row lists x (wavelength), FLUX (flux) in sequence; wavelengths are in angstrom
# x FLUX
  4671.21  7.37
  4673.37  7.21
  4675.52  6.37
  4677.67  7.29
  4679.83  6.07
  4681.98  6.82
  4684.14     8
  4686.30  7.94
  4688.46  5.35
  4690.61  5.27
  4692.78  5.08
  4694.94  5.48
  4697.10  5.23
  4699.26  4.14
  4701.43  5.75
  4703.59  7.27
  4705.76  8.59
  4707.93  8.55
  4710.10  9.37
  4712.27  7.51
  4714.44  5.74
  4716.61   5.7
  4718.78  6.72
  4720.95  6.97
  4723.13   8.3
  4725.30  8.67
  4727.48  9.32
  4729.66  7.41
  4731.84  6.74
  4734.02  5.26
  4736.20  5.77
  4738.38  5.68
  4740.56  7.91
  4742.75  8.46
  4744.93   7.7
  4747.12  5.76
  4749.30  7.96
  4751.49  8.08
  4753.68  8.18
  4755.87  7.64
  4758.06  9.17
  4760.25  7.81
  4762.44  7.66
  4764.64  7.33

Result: 2.40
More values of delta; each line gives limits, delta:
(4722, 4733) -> 2.88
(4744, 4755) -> 2.82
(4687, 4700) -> 2.29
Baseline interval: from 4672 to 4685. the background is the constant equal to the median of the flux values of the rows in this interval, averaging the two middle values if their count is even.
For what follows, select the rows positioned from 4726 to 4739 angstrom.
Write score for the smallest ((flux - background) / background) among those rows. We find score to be -0.25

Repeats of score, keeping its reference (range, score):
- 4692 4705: -0.41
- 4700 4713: -0.18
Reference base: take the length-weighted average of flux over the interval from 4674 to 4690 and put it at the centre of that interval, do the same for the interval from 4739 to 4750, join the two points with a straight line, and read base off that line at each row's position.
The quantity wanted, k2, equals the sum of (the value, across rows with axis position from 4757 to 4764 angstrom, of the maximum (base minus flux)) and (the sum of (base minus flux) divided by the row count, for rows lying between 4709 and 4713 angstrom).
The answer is -1.3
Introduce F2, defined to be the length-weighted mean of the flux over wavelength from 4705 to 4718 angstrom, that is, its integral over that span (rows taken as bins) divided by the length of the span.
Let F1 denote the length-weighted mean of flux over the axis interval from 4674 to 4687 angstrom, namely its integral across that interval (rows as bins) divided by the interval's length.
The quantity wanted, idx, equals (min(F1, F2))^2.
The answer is 50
